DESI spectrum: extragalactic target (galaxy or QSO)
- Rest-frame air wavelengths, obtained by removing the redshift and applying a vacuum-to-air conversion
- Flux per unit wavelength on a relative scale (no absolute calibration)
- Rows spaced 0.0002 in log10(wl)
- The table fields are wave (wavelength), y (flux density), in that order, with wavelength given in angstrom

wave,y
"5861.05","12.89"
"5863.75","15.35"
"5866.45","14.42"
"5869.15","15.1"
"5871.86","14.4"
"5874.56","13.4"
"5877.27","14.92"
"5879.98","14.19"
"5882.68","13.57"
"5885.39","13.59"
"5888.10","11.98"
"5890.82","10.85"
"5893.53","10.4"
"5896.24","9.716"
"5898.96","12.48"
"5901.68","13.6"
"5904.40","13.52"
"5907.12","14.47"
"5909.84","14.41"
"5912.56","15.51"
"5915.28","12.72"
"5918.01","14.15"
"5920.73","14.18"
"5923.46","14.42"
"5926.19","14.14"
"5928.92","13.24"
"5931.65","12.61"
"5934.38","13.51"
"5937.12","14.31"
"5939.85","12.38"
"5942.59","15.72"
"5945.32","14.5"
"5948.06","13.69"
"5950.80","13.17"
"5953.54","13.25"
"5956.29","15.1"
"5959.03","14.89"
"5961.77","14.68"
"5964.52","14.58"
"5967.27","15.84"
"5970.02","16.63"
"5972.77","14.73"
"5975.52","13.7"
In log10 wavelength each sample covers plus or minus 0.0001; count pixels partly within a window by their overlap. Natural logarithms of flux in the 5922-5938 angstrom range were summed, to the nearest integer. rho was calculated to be 16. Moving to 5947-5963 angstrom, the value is 16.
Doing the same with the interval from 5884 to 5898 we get 12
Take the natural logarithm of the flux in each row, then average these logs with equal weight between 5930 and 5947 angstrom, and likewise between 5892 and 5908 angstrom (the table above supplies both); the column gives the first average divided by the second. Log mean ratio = 1.05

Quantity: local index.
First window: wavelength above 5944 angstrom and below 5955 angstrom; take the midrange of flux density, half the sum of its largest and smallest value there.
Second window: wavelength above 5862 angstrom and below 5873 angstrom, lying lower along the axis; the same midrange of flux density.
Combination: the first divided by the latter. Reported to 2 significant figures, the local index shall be 0.93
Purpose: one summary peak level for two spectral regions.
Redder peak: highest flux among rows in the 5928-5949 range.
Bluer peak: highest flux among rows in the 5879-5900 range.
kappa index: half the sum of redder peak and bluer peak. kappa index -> 15.0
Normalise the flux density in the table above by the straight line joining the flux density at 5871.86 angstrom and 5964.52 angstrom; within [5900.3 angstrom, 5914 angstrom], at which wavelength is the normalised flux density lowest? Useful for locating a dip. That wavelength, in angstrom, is 5904.40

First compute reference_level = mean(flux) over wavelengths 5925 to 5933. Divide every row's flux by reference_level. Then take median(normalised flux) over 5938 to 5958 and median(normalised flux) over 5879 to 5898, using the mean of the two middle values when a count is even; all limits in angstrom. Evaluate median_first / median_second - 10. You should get -8.86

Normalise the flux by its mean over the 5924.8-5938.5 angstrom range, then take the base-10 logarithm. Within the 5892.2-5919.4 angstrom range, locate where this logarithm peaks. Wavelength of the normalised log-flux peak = 5912.56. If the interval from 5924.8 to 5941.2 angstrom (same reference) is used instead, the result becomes 5937.12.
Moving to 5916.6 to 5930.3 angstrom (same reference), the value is 5923.46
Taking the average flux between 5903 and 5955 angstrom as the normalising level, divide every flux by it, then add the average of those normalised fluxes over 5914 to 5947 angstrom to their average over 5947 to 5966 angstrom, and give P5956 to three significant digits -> 2.02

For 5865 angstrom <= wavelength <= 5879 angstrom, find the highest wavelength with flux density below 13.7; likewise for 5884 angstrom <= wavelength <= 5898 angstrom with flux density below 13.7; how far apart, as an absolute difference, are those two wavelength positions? 21.7 angstrom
